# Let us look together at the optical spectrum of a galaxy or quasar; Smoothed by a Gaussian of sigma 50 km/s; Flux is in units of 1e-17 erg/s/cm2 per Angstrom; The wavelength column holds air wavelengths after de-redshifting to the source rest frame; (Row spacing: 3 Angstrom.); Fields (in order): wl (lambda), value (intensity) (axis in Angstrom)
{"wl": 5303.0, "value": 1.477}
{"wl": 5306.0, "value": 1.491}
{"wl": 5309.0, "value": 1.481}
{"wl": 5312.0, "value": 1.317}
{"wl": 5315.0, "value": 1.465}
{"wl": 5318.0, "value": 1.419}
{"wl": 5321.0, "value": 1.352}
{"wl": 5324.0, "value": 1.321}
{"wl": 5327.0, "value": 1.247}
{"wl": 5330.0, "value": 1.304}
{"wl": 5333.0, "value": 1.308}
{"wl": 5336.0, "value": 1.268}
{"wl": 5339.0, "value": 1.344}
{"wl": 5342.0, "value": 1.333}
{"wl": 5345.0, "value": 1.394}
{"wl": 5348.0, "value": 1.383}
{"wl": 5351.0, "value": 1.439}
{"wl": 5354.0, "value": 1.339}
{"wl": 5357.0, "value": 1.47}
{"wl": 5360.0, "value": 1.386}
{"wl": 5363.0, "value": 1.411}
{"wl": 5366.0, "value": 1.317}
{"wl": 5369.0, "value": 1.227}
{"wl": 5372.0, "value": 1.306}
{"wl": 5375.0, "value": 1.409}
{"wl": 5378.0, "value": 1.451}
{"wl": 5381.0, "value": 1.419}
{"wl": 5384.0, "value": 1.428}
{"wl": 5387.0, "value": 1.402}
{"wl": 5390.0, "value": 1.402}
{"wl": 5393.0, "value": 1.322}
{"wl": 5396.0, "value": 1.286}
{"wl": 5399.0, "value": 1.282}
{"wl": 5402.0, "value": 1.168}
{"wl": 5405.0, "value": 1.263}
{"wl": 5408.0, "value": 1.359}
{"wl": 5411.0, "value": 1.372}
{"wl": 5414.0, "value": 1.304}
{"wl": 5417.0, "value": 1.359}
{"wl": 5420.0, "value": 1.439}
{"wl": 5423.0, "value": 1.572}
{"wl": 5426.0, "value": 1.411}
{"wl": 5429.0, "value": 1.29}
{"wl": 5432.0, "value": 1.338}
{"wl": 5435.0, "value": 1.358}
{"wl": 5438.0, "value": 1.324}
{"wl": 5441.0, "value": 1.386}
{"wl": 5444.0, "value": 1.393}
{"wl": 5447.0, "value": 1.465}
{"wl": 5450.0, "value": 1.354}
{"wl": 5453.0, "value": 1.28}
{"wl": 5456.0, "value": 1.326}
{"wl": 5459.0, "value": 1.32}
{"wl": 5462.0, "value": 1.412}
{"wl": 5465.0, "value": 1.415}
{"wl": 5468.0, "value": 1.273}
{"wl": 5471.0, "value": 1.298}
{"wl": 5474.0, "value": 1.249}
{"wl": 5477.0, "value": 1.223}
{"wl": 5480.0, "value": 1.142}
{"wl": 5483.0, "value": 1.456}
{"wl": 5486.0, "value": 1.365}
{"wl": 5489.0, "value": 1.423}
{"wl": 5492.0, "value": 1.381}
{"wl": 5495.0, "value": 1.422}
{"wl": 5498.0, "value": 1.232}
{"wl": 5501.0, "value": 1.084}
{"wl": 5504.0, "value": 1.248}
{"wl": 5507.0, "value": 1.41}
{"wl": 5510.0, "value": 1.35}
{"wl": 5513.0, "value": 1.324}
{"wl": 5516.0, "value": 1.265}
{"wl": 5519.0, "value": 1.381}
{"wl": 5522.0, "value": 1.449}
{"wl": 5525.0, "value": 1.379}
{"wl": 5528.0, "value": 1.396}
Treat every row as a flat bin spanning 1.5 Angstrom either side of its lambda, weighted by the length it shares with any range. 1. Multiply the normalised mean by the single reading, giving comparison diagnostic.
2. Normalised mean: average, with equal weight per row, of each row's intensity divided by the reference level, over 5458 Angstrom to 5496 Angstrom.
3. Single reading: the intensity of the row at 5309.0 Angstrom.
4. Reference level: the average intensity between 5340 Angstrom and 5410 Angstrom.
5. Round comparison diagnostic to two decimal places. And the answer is 1.46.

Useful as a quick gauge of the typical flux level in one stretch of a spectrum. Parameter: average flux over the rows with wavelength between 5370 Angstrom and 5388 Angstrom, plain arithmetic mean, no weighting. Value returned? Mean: 1.40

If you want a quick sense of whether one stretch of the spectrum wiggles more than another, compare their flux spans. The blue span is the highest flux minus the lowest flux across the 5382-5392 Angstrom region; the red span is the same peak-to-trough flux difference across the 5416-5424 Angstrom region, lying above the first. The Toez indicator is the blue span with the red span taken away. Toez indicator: -0.19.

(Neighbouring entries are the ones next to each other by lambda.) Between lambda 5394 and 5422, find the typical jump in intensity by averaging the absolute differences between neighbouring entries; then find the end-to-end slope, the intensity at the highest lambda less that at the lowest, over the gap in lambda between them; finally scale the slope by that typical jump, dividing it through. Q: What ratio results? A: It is 0.10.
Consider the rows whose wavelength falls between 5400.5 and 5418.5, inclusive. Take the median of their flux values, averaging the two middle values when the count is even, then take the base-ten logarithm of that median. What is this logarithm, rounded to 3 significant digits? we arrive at 0.124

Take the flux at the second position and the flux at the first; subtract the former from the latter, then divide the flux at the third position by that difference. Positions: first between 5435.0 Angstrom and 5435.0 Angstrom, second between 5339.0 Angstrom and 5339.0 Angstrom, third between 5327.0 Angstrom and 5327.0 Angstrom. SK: 89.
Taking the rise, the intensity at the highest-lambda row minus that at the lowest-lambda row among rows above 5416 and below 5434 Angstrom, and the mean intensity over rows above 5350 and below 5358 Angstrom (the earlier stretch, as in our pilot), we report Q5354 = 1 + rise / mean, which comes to 0.99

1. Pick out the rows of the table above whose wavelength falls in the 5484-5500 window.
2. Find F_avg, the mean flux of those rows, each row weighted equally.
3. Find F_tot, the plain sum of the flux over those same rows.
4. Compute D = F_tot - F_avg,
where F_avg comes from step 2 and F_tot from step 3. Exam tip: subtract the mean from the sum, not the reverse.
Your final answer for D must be 5.46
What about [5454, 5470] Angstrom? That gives 5.40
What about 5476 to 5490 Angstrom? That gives 5.29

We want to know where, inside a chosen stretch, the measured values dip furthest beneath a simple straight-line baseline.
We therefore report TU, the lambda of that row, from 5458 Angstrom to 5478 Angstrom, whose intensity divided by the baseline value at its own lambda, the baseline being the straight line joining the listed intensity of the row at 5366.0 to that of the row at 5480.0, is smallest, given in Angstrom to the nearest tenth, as 5477.0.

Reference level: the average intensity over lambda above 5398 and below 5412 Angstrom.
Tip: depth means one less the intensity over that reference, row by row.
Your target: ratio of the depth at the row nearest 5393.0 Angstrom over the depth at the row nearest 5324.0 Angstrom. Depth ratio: 1.0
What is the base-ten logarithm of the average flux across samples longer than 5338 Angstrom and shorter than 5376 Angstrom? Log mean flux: 0.135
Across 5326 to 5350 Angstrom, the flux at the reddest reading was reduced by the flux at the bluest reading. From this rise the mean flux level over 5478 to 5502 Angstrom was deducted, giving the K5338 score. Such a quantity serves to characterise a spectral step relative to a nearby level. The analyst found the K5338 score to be -1.18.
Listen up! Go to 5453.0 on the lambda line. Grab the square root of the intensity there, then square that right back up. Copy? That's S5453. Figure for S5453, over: 1.28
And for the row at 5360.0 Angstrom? 1.39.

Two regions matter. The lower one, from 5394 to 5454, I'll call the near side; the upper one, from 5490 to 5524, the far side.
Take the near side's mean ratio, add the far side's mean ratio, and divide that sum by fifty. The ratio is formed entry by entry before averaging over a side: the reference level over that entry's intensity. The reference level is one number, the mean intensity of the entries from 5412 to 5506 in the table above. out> 0.0403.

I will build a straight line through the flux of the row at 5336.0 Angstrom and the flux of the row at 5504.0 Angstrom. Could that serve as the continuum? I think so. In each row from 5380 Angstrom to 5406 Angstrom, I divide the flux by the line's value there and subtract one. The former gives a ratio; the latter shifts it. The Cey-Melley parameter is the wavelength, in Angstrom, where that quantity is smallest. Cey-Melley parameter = 5402.0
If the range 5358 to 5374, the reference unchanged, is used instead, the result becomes 5369.0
